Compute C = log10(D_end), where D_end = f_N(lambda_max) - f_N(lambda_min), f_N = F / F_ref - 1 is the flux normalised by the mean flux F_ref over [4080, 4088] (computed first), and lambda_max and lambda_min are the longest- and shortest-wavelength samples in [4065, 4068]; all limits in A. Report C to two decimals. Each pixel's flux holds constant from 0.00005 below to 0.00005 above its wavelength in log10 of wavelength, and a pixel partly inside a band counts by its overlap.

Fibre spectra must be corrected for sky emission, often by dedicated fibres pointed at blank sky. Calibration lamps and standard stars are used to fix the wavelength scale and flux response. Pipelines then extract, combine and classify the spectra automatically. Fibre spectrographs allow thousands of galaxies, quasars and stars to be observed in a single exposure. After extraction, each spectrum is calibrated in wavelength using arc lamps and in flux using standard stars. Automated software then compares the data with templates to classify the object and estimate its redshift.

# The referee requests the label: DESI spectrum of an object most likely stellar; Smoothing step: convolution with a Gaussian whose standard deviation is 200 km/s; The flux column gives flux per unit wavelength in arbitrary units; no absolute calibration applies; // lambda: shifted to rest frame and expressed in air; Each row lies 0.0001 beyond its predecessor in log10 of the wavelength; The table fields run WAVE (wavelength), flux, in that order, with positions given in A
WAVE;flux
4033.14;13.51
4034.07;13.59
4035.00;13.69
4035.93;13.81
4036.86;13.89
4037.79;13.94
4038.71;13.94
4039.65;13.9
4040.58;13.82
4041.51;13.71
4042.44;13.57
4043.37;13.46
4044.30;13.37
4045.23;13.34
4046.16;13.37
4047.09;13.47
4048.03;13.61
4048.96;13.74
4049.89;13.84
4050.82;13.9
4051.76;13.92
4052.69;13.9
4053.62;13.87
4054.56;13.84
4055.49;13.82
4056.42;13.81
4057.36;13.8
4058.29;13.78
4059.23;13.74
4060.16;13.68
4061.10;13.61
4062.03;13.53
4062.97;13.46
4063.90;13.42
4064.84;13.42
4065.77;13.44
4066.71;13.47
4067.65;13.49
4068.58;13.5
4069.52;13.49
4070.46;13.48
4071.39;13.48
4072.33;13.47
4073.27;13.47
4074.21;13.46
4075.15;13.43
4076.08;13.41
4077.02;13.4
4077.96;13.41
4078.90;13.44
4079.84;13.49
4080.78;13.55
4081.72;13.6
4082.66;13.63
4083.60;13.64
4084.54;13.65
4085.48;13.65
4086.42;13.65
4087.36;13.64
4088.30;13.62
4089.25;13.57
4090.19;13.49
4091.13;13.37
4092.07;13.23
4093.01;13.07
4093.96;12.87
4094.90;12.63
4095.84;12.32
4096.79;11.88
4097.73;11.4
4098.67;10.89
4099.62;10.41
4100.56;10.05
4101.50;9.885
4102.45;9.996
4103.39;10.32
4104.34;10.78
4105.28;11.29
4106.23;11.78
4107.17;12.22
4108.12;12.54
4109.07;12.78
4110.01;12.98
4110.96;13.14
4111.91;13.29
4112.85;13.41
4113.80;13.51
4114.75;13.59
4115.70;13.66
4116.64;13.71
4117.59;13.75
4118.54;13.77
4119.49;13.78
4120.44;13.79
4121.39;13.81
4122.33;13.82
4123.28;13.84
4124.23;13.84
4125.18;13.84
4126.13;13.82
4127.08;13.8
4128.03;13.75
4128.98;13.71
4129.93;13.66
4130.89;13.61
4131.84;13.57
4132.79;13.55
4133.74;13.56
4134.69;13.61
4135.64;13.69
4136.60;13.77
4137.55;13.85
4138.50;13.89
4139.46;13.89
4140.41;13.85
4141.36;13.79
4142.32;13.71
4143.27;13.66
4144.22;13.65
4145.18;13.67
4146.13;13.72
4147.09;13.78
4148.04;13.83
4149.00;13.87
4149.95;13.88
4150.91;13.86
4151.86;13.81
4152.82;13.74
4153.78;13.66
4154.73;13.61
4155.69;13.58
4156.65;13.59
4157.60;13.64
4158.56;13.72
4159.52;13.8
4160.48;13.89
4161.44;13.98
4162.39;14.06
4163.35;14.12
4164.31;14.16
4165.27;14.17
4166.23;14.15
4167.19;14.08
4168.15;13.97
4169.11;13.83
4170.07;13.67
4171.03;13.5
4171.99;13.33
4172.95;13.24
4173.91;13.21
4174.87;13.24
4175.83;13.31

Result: -2.44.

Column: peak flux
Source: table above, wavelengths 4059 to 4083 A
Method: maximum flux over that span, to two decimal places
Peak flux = 13.74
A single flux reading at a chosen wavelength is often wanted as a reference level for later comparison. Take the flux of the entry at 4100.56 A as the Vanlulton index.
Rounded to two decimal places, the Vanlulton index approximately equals 10.05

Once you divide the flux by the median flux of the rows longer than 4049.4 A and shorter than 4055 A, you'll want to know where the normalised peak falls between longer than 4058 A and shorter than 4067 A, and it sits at 4058.29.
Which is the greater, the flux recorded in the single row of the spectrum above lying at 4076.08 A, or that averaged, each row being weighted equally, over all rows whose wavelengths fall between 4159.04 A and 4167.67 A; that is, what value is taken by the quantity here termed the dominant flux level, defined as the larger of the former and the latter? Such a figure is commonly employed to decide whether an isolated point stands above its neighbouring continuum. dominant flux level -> 14.0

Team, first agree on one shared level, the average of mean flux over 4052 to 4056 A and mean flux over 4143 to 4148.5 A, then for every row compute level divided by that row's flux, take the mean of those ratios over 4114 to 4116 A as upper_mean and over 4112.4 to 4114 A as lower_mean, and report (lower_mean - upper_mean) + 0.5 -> 0.51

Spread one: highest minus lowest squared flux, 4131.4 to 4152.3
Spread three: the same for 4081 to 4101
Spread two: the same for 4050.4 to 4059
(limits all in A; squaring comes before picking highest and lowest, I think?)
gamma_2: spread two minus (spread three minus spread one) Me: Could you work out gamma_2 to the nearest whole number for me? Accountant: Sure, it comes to -72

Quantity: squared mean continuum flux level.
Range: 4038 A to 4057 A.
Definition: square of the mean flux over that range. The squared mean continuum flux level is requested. 188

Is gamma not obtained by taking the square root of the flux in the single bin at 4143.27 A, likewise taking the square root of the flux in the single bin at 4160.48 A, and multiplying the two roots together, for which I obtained 13.77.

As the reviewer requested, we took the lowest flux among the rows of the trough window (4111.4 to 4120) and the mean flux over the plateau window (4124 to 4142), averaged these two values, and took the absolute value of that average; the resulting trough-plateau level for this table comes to 13.5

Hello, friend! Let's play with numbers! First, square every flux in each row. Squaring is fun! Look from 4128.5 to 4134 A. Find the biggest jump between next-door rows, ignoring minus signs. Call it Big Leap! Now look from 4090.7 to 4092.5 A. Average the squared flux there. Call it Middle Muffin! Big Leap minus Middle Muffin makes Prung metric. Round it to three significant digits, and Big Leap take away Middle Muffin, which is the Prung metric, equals -176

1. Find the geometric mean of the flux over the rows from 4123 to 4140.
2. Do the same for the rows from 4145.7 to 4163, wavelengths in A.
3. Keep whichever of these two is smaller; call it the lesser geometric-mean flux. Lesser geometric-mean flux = 13.7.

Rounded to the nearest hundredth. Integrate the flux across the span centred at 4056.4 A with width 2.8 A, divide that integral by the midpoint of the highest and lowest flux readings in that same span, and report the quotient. 2.80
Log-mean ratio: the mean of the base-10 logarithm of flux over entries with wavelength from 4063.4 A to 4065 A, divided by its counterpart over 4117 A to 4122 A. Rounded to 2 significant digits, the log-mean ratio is 0.99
